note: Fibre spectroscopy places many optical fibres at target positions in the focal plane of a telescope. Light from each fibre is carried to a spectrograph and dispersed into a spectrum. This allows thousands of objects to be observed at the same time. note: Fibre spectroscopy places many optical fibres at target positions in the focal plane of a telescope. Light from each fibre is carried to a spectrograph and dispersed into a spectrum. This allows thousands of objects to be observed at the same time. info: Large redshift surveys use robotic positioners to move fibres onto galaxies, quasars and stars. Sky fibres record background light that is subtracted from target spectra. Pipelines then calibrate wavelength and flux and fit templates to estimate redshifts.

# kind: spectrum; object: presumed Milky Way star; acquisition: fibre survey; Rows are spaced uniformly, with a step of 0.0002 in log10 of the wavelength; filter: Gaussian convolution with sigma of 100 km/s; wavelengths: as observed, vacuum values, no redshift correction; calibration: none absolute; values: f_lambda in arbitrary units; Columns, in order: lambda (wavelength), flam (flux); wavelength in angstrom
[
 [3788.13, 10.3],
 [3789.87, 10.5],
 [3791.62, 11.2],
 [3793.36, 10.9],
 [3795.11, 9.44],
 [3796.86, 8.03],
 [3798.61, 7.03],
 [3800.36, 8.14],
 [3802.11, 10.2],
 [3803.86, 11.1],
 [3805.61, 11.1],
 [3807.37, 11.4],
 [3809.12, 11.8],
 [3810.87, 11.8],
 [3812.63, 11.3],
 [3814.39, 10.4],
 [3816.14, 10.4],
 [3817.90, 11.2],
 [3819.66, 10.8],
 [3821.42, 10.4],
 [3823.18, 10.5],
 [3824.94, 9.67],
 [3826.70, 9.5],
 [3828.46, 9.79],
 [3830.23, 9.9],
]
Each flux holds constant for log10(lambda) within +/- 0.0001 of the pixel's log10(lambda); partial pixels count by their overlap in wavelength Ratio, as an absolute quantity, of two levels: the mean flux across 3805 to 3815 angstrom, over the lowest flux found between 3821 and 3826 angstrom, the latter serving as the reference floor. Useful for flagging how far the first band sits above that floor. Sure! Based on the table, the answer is 1.17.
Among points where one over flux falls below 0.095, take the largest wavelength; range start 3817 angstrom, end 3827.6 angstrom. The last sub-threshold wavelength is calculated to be 3819.66 angstrom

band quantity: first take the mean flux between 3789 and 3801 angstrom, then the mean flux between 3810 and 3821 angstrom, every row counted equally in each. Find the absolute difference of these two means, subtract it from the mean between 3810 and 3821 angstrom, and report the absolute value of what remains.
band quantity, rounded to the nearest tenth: 9.3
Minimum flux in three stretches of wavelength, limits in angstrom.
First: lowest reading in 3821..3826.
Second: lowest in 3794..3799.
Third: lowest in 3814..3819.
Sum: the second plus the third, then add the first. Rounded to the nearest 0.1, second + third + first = 27.1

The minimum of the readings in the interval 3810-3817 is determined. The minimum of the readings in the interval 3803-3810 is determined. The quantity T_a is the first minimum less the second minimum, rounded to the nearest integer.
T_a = -1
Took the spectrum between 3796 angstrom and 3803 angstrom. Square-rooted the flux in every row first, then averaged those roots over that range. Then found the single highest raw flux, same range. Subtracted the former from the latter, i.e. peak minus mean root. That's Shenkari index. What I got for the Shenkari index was 7.32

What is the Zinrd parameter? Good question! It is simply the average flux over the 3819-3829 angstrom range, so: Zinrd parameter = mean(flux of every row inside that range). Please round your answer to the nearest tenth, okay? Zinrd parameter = 10.1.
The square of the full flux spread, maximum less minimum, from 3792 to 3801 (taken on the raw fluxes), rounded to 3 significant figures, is 15.0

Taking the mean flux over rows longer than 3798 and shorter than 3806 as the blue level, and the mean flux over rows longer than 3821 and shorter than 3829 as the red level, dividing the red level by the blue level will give 1.05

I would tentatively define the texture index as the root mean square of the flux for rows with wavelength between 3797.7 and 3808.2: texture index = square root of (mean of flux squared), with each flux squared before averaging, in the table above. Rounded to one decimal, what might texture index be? 10.0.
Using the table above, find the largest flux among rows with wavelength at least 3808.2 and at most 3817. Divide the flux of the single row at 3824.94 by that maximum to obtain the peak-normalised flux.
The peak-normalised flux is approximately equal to 0.82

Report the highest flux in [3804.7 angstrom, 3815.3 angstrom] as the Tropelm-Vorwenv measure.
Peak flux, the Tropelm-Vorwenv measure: 11.8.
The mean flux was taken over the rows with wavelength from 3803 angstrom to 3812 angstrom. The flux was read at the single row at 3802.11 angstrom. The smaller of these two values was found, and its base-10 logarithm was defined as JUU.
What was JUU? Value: 1.01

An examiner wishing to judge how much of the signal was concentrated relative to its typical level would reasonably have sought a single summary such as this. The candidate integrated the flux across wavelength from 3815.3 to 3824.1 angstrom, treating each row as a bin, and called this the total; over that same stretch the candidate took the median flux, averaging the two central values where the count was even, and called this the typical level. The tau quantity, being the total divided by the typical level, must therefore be 8.9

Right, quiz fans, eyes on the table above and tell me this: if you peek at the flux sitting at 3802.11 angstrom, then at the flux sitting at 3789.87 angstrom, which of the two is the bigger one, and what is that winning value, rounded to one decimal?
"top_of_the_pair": 10.5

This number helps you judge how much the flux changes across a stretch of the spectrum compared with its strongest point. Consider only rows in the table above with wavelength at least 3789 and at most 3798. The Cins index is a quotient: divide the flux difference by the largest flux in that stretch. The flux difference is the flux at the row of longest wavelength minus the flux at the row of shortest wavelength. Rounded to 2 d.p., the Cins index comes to -0.22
